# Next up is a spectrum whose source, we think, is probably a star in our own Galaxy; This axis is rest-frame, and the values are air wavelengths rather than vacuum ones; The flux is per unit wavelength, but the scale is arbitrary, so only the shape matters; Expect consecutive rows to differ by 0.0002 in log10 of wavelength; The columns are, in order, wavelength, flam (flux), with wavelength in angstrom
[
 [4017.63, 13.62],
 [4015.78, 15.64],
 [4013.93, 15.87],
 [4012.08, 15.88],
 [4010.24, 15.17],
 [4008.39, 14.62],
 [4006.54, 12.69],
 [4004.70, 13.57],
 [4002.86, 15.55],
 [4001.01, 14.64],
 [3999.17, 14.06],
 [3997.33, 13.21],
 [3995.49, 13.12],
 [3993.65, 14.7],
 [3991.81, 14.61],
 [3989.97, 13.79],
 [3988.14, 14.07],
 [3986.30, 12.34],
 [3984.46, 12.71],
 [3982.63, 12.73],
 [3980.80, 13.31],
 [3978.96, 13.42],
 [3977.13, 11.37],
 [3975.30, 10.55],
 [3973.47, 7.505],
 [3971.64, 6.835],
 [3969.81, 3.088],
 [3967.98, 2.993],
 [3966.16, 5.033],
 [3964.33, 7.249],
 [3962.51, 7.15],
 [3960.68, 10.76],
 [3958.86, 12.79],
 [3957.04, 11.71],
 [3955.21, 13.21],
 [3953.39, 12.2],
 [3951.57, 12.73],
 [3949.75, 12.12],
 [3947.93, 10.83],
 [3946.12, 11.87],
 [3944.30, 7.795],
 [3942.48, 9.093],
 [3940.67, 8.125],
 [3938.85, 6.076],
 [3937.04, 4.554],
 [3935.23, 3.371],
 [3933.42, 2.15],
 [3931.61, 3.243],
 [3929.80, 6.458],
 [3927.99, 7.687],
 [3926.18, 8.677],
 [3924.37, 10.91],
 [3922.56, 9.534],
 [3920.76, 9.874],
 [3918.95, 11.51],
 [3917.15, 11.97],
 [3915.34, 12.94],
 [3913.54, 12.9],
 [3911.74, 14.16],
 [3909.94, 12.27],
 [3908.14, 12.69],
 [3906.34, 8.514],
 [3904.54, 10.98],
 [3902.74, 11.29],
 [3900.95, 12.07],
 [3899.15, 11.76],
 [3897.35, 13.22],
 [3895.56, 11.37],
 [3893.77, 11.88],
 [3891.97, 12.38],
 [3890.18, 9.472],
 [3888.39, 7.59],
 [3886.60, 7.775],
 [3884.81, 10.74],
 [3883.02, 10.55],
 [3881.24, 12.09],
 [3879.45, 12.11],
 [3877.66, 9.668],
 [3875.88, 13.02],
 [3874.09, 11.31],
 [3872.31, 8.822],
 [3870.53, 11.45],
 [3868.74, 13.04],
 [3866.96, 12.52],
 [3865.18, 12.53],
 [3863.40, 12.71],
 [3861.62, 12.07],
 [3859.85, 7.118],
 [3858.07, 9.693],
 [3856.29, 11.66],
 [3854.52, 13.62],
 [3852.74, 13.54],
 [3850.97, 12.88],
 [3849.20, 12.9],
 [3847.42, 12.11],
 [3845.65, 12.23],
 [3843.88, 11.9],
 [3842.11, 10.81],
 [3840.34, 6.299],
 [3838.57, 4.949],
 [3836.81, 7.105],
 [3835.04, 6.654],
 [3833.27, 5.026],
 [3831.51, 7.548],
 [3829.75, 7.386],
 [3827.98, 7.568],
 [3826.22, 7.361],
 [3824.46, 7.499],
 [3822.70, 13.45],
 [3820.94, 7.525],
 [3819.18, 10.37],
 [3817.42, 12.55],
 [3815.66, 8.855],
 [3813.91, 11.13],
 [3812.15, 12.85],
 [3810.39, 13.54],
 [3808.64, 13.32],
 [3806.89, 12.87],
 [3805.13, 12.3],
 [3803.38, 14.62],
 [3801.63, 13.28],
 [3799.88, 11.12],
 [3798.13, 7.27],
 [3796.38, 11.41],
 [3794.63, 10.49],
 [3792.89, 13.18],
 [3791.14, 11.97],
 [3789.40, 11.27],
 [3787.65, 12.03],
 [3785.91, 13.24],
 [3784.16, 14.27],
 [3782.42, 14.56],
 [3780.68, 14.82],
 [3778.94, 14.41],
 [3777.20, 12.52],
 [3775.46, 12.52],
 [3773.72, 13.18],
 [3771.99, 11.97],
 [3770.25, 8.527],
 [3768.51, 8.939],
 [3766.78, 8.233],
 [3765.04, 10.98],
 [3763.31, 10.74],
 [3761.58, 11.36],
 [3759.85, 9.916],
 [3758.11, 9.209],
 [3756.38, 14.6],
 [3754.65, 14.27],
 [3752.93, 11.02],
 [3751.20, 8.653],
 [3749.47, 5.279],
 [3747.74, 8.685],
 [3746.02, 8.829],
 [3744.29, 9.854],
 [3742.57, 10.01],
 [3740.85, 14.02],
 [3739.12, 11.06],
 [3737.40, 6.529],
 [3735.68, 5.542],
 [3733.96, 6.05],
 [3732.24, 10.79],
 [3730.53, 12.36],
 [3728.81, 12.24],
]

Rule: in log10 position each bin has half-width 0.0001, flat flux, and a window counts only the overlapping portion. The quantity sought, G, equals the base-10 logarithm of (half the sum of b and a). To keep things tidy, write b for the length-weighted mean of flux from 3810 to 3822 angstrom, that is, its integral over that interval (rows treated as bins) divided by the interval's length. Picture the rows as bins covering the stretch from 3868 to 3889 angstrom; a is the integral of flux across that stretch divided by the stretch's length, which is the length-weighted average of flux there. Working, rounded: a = 10.7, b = 10.9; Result 1.03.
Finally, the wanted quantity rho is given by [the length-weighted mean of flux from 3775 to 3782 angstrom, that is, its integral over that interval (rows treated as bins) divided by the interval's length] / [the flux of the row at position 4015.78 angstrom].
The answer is 0.9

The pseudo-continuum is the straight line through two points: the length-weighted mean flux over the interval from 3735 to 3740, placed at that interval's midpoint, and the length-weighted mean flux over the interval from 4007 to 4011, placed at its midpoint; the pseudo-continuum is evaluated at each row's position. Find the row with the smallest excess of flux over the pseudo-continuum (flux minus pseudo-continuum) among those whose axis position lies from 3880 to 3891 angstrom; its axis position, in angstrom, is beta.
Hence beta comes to 3888.39 angstrom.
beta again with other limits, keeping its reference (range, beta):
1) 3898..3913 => 3906.34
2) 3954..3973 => 3967.98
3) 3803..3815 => 3813.91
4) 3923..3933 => 3931.61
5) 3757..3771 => 3766.78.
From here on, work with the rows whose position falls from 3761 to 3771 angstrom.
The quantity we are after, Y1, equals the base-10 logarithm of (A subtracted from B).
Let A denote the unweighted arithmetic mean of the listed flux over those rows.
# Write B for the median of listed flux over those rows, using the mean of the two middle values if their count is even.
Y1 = -1.4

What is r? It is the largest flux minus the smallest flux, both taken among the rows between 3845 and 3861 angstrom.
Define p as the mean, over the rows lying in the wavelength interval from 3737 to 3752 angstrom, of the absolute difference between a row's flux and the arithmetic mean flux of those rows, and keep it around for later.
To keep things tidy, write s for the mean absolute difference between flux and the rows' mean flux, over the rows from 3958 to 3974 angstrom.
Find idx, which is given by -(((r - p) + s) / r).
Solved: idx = -1.07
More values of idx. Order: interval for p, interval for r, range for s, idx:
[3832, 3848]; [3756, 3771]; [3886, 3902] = -0.82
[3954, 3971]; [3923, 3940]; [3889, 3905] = -0.69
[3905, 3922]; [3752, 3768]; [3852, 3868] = -1.03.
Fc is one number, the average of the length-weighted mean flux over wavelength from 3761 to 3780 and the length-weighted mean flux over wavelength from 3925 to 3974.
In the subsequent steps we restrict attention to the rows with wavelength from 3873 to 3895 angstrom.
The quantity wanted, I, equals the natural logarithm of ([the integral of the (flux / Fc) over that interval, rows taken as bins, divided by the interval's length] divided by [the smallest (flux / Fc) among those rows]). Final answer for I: 0.34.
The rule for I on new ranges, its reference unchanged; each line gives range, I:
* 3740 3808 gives 0.77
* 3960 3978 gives 0.88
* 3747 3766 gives 0.68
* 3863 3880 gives 0.28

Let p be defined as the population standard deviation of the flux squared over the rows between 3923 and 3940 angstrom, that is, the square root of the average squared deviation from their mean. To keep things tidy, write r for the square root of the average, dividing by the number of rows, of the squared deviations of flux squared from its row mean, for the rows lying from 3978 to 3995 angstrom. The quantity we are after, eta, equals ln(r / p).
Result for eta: -0.49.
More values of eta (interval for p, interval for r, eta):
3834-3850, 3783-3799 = -0.27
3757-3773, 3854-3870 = 0.45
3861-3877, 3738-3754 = 0.47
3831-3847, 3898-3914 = -0.34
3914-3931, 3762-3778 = -0.03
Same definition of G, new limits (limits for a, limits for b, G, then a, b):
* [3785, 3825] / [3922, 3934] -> 0.97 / 11.6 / 7.0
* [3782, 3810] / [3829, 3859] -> 1.04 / 12.3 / 9.8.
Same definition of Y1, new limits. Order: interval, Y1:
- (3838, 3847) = 0.2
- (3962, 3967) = -0.2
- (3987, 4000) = -0.9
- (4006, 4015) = -0.5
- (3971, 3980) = -0.2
